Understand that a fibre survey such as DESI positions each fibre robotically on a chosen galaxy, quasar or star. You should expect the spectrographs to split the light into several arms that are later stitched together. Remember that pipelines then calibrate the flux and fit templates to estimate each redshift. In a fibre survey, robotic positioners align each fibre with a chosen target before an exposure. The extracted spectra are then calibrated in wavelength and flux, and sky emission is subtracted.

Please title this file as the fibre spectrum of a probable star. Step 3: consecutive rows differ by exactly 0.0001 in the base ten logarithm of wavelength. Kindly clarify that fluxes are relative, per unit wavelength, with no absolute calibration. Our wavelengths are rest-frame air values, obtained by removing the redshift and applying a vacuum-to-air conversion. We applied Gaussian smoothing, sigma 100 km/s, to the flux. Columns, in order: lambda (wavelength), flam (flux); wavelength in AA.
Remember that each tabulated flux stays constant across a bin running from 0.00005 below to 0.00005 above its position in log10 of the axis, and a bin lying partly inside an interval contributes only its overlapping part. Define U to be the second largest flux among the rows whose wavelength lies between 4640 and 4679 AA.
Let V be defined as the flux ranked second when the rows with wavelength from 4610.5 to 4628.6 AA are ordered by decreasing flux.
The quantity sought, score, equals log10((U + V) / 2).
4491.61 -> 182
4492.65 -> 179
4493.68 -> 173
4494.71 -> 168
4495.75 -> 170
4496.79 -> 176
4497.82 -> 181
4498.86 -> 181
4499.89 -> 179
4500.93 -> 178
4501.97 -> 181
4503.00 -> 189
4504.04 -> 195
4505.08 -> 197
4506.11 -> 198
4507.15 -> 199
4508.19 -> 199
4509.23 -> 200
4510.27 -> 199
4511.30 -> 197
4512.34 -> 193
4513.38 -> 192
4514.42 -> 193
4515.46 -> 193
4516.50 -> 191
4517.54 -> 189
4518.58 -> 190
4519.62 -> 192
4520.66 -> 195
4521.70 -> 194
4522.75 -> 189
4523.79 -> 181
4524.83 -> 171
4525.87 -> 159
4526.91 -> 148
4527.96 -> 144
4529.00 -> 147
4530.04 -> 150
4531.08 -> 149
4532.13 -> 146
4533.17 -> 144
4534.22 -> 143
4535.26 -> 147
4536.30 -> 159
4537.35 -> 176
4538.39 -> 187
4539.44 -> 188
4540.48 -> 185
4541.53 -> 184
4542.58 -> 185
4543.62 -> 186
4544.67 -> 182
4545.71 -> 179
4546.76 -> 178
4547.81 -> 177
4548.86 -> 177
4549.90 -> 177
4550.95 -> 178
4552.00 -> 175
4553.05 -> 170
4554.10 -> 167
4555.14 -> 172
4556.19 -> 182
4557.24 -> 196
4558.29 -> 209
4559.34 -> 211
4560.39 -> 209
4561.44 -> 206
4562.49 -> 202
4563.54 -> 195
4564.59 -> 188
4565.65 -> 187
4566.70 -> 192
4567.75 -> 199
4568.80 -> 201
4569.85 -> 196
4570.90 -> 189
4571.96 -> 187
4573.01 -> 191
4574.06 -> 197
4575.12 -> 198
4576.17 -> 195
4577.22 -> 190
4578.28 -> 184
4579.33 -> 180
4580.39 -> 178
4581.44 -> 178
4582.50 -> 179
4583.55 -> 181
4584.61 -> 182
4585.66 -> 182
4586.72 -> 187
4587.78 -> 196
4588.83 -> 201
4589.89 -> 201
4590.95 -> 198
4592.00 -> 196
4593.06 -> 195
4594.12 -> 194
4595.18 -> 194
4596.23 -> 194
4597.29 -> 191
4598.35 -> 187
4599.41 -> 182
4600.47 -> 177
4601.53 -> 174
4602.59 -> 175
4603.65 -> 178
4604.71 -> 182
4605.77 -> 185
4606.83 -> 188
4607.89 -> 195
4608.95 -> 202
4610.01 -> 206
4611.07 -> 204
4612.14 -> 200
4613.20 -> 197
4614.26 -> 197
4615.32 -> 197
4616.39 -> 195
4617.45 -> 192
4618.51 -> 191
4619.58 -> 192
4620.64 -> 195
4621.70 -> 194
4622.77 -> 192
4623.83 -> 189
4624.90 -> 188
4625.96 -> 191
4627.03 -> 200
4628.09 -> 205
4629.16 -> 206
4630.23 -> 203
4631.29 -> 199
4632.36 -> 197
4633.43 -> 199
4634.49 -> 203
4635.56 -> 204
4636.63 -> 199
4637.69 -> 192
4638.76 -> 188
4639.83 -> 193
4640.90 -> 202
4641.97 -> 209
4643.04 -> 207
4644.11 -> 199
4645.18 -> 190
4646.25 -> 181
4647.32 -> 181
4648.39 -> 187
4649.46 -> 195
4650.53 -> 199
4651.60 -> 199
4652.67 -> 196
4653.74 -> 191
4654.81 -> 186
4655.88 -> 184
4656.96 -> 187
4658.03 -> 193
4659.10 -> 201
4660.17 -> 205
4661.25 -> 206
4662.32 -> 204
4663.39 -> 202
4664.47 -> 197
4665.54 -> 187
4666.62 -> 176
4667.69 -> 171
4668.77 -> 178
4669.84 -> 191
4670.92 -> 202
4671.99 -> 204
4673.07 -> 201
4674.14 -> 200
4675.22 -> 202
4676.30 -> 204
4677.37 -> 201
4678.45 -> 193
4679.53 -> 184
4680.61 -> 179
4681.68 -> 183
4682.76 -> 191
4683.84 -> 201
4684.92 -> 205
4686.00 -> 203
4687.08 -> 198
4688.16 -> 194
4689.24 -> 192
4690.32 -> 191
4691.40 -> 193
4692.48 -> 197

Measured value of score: 2.31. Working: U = 207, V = 204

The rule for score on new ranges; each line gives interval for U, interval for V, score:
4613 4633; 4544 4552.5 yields 2.28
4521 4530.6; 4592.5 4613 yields 2.29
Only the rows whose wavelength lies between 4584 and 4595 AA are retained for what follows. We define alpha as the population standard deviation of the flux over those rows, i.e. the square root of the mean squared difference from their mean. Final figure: 7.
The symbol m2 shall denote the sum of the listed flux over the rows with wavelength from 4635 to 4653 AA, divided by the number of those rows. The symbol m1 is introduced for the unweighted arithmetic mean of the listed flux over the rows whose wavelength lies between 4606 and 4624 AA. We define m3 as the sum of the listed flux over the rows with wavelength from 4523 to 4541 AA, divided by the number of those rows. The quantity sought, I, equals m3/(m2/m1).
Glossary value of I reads 160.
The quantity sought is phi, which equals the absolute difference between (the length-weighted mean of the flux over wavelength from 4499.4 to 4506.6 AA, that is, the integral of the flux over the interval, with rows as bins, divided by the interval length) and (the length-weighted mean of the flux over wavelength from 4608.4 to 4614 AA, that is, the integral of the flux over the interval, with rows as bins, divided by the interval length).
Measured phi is 13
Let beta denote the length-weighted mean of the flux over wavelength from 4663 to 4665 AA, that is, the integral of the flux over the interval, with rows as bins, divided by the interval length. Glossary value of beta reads 199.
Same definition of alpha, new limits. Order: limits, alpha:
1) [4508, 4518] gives 4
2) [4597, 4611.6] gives 10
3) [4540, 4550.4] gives 4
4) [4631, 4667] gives 8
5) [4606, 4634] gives 5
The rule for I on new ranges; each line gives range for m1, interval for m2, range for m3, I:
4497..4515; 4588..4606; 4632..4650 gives 199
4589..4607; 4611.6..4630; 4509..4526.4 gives 182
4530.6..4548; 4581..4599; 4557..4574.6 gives 177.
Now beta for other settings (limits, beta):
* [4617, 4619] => 192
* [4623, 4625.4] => 189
